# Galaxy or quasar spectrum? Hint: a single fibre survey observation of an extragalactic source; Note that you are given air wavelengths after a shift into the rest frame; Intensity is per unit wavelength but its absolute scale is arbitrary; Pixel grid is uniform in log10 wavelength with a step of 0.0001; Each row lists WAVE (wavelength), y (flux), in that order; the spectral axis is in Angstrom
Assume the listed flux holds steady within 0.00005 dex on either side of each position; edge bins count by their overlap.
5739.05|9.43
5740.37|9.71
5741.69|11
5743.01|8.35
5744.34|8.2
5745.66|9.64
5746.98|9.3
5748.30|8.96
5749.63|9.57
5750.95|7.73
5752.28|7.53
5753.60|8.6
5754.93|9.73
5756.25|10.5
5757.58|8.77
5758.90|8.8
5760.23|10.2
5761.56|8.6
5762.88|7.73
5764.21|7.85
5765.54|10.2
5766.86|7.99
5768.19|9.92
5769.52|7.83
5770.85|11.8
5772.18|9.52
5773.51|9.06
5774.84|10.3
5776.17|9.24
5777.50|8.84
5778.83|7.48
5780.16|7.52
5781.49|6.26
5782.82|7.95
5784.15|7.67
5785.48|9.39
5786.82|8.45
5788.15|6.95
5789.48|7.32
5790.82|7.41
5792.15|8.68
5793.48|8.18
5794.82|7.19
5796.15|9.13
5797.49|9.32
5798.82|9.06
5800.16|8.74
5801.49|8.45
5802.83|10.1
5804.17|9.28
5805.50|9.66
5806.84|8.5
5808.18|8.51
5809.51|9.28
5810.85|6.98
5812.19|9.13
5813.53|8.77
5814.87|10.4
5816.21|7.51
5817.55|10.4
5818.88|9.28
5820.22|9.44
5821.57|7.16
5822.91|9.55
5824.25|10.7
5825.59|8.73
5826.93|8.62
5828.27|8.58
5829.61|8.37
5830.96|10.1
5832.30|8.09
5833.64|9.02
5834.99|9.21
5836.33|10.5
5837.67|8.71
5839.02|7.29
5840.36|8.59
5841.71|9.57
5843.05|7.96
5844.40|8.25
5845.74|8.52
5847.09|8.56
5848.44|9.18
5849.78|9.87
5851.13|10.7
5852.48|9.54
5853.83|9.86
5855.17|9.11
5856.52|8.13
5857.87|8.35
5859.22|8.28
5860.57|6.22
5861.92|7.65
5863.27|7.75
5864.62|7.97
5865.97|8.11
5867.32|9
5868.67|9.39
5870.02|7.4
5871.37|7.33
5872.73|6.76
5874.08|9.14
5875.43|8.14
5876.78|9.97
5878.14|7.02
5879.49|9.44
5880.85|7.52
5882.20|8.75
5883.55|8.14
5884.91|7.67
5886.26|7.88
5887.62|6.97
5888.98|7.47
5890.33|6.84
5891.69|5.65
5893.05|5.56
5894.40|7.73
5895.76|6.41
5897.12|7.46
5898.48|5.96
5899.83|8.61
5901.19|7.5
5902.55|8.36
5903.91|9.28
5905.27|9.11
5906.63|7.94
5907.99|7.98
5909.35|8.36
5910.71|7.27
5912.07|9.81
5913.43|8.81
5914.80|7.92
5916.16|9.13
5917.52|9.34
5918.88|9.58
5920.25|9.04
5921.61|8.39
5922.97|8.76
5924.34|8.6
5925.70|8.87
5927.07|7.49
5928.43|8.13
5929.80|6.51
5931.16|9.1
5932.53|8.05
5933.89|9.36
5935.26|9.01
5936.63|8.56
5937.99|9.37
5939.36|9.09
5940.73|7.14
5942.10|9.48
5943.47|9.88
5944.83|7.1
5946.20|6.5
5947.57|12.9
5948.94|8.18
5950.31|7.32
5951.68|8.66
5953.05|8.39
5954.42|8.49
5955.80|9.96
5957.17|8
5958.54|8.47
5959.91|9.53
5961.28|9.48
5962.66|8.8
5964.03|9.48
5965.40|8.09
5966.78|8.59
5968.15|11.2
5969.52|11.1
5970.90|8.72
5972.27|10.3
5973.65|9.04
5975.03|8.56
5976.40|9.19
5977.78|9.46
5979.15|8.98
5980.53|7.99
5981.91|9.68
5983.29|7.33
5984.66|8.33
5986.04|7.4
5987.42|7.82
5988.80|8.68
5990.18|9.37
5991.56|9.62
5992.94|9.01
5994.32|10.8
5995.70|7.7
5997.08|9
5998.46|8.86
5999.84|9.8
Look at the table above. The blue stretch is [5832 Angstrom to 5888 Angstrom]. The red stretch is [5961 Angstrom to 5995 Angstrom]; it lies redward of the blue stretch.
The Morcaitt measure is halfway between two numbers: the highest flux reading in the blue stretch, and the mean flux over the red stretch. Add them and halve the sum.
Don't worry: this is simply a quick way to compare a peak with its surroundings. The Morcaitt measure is 9.9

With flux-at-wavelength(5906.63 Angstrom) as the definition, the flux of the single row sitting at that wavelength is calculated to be 7.94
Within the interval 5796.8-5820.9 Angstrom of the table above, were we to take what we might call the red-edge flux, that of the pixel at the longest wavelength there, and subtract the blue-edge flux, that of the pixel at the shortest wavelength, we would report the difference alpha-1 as 0.1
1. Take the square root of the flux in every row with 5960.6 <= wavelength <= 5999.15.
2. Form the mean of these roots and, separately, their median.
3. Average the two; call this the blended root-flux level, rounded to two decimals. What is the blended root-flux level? 3.00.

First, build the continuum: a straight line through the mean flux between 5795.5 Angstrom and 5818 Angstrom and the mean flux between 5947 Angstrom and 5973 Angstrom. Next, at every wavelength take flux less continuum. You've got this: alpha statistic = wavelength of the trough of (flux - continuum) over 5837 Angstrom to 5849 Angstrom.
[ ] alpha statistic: 5839.02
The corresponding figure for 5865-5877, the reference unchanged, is 5872.73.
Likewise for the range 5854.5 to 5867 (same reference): 5860.57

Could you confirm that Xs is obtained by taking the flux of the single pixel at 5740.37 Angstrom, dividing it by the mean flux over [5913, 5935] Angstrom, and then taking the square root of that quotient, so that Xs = 1.06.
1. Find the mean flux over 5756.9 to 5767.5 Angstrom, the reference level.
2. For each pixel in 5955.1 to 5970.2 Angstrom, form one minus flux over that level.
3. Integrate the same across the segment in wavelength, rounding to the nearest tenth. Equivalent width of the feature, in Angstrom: -1.0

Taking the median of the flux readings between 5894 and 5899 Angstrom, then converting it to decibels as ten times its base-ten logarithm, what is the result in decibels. 8.4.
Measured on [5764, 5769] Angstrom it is 9.5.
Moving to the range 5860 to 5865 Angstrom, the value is 8.9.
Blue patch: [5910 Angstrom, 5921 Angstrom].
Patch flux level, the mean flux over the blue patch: 8.86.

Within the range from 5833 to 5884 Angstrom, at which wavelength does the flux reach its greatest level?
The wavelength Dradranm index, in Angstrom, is 5851.13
